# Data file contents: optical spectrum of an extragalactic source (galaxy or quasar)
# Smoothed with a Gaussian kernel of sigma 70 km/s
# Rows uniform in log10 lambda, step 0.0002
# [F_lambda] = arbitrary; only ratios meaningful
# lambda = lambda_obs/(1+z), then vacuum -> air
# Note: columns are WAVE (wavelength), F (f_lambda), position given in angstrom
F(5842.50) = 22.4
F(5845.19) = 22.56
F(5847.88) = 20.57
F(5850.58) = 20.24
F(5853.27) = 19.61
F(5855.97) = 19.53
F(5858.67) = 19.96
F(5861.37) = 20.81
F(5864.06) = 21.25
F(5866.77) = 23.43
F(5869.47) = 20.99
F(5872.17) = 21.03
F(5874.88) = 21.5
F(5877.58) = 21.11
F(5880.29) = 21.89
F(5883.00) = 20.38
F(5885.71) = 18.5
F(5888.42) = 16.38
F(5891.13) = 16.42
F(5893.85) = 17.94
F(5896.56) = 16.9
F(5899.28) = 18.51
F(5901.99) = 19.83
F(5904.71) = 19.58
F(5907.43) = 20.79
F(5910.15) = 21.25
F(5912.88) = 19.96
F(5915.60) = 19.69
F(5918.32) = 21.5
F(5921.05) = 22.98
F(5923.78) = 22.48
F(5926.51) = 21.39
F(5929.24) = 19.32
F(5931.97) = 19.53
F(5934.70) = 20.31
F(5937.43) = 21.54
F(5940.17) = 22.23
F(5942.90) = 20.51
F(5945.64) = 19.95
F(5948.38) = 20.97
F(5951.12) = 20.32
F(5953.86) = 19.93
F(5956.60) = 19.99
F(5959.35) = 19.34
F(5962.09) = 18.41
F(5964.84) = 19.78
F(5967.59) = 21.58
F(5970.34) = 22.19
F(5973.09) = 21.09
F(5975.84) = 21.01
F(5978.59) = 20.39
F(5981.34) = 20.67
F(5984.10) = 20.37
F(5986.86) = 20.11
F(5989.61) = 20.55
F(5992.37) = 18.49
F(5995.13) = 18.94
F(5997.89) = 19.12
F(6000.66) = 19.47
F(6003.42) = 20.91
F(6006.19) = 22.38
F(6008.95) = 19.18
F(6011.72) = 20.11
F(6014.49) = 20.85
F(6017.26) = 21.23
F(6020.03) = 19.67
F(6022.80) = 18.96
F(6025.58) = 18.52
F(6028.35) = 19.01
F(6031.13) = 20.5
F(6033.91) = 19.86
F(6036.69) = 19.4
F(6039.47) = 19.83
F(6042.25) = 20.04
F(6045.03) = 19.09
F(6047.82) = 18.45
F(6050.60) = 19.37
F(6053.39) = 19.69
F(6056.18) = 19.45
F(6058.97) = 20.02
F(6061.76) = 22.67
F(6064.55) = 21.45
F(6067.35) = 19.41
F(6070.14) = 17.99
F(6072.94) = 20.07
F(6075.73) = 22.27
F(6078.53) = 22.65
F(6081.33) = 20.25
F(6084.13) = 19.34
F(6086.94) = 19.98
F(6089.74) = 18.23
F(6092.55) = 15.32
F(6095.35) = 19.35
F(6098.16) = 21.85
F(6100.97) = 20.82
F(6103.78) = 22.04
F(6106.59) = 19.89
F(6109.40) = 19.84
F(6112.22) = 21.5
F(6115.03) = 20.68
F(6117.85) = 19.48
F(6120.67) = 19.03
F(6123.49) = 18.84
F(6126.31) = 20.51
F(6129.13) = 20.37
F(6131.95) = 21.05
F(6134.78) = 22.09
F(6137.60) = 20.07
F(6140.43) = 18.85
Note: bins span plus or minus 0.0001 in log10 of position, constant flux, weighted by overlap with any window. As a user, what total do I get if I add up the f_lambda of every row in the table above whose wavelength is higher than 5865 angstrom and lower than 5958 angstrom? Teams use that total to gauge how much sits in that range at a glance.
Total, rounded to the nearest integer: 689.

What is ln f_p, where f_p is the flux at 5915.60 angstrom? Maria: 2.98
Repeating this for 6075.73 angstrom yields 3.10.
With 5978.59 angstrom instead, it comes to 3.02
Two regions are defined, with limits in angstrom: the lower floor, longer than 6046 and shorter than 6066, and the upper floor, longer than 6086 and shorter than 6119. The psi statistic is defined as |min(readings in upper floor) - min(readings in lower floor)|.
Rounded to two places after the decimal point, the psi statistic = 3.13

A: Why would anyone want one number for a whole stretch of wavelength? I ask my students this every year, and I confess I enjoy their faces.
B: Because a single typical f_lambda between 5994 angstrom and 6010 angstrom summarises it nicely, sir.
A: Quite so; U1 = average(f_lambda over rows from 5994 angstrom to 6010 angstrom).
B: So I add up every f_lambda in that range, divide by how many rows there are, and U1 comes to 20.0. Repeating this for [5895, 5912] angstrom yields 19.5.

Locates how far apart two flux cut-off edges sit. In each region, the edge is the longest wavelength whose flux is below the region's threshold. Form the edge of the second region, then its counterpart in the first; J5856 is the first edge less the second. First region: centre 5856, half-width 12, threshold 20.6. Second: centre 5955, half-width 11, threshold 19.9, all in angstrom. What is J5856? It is -106.2 angstrom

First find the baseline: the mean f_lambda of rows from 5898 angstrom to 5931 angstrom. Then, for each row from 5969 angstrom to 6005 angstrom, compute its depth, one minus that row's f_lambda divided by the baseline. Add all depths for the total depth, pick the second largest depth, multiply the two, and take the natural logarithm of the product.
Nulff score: -4.0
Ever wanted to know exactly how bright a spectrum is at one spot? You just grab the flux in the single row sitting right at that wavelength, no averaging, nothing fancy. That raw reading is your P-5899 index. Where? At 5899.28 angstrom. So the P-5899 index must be 18.51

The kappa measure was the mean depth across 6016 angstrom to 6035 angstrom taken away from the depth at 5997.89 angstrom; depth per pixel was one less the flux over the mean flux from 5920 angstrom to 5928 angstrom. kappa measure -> 0.025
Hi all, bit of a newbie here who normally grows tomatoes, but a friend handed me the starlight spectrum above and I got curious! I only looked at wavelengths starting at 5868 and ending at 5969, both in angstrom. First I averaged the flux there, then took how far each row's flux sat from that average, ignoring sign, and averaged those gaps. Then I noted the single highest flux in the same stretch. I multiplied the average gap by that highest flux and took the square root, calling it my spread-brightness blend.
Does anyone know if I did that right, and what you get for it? 5.3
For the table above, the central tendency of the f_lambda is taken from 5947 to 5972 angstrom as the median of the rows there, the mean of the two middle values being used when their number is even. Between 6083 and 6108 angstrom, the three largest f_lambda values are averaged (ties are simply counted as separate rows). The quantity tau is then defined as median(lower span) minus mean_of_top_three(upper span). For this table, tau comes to -1.6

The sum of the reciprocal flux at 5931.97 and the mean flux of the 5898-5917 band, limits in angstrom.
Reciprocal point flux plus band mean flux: 20.0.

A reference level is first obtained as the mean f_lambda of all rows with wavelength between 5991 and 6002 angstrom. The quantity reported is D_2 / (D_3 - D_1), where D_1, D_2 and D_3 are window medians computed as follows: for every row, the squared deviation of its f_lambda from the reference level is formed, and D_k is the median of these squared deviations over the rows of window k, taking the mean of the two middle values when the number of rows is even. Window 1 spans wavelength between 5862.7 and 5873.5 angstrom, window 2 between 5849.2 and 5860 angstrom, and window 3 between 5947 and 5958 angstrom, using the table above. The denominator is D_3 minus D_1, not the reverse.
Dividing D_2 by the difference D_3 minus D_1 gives -0.2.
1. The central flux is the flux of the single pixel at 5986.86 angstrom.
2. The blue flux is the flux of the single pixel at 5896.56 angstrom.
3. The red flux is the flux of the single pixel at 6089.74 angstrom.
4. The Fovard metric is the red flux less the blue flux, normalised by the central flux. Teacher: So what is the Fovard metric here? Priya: 0.066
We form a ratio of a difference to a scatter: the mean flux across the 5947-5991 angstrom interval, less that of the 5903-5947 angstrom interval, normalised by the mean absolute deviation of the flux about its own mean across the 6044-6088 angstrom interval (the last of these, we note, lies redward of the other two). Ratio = -0.4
